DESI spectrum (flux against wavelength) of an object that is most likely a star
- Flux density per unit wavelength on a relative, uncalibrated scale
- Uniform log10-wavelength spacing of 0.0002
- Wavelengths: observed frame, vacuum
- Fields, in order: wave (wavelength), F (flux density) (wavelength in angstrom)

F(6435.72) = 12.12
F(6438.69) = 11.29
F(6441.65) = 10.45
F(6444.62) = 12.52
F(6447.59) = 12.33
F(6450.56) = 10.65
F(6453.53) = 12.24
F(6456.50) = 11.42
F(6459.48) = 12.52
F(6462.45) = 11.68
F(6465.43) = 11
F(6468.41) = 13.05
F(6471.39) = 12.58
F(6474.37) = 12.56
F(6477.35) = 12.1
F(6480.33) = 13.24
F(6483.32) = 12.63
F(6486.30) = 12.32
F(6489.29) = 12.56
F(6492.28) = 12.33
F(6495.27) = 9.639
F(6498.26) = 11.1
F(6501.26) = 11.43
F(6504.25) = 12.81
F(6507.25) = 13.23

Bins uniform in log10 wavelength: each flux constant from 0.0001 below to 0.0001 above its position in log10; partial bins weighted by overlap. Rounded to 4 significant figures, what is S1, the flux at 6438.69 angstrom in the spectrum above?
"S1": 11.29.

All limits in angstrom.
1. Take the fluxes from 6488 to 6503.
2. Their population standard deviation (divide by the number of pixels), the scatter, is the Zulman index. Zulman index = 1.0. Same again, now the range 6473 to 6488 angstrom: 0.4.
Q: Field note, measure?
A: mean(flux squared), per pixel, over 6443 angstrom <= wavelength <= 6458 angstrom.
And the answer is 140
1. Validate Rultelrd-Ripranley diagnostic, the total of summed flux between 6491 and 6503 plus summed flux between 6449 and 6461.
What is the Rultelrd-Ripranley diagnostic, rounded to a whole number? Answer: 91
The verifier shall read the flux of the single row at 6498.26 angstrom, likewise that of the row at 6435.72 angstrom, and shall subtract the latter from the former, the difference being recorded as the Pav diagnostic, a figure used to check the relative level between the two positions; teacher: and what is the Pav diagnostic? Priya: -1.0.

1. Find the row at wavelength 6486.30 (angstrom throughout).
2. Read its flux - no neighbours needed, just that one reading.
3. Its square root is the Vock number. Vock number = 3.51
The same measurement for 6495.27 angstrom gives 3.10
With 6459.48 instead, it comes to 3.54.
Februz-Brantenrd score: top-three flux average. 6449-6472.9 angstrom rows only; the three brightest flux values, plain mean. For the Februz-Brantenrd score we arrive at 12.7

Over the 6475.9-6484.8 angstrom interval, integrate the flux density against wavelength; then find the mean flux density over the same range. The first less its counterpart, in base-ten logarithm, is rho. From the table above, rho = 2.00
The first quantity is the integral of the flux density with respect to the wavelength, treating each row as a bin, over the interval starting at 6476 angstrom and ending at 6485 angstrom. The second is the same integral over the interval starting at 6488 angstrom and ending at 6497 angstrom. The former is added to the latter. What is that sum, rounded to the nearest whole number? 217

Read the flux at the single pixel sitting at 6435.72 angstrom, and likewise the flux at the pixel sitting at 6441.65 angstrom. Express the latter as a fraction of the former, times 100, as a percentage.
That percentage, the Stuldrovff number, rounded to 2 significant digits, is 86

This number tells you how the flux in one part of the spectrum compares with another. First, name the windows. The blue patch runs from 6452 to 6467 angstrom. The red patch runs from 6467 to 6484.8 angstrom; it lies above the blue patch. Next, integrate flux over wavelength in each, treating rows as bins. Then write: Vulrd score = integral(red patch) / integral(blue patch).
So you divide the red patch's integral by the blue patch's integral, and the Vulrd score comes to 1.3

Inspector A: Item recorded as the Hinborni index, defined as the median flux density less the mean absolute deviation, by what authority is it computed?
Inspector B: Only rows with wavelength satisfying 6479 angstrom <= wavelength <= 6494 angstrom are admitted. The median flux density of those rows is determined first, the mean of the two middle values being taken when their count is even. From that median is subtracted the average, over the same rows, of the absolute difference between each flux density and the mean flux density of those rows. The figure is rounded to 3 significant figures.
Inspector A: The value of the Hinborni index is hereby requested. 12.3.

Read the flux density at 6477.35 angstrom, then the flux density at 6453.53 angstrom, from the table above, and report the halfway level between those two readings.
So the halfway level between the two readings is 12.2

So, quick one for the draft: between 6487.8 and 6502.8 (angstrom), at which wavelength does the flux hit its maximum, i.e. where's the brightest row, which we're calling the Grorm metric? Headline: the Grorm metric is 6489.29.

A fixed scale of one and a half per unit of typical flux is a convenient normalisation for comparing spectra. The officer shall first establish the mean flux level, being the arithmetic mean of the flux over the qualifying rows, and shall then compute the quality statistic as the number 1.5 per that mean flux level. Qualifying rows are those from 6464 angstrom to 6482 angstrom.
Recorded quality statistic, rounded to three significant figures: 0.121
